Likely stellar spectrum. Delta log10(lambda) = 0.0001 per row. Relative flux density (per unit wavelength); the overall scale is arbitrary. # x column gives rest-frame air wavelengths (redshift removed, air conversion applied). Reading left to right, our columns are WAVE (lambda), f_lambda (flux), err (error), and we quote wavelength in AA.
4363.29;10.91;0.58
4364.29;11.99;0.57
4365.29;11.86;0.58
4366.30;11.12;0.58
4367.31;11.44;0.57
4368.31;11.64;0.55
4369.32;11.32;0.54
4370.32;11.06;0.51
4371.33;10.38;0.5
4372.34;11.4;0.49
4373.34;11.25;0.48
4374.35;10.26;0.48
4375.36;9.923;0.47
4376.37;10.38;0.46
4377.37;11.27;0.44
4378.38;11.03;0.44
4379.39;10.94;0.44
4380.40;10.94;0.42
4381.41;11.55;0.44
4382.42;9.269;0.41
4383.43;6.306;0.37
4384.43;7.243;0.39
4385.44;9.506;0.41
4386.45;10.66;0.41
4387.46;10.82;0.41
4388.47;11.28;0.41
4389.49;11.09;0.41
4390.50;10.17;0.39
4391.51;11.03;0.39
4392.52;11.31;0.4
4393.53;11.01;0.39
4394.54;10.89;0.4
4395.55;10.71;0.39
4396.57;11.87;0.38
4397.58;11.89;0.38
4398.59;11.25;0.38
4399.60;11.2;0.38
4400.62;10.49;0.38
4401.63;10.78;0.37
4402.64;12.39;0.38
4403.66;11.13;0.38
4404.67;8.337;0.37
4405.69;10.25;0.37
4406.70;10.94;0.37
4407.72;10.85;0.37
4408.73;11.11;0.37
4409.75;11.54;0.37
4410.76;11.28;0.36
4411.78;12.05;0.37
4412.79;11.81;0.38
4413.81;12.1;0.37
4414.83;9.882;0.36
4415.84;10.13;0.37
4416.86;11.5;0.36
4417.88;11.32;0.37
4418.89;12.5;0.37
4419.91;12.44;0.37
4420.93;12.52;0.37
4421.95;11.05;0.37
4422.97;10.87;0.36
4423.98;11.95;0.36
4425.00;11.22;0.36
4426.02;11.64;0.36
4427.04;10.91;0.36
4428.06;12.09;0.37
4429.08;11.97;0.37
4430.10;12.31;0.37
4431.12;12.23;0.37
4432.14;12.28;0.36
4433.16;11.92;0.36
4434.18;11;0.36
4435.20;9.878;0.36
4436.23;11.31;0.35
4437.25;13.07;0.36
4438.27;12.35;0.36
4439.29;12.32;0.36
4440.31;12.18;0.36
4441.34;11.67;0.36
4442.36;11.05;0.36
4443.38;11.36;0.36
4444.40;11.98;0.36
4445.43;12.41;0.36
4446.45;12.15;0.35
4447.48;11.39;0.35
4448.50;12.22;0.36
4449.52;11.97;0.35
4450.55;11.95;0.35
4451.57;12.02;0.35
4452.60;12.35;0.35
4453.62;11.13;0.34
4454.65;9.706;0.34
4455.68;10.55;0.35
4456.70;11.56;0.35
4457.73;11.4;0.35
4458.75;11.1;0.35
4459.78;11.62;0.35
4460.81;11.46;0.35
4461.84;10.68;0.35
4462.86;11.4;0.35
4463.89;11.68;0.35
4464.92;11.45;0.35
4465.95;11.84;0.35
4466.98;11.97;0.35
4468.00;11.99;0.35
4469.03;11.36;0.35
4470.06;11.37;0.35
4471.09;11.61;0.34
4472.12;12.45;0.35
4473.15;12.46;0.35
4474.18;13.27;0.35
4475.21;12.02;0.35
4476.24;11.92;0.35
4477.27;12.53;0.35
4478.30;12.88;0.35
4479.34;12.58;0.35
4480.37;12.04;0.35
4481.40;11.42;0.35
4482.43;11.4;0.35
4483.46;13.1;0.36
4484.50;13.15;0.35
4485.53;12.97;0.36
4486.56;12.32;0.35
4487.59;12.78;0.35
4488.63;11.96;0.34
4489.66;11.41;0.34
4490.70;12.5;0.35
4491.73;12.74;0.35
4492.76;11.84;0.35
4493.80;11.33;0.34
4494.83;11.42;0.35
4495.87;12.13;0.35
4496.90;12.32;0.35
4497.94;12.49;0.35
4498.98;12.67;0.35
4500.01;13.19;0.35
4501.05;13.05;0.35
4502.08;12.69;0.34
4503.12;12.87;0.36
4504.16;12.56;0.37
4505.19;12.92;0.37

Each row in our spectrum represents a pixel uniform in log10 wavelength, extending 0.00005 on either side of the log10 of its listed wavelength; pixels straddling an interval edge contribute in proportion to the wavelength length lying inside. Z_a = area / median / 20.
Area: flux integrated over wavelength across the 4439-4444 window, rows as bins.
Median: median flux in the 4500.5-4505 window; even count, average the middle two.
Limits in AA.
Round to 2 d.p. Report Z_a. 0.23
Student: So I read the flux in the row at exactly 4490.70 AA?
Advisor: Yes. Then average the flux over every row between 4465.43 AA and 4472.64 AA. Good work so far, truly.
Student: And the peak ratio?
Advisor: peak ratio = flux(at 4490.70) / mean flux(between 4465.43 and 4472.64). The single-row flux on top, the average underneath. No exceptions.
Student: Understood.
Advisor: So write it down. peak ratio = 1.06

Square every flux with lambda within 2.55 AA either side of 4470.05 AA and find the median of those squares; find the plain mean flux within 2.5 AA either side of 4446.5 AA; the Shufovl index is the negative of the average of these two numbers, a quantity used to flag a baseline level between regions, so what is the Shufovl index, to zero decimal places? -73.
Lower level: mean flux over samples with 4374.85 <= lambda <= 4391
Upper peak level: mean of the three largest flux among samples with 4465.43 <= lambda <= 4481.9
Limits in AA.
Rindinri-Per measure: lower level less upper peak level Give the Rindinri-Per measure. -2.8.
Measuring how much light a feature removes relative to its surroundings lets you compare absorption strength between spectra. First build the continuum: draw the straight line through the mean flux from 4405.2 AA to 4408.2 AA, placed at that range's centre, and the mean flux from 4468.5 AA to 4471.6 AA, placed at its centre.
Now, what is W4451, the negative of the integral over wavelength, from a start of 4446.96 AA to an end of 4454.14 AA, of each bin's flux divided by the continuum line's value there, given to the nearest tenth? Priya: -7.6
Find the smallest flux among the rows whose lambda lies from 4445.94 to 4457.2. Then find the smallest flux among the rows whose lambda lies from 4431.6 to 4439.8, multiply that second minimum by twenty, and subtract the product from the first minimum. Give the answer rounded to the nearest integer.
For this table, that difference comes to -188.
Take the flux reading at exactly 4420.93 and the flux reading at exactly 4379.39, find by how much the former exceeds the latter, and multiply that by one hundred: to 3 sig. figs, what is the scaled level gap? 158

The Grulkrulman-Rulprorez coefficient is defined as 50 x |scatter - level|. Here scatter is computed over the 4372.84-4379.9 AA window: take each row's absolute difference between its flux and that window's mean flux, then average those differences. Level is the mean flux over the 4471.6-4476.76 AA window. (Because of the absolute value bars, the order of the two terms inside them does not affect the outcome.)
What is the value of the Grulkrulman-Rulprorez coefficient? 598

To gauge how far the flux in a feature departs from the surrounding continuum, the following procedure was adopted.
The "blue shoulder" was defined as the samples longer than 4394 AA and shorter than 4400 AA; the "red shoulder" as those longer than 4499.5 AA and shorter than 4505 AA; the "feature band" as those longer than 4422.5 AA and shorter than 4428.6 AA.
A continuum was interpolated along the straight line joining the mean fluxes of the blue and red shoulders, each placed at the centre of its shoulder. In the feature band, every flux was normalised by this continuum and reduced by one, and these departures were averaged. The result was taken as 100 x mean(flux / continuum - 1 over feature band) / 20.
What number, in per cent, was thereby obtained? -0.12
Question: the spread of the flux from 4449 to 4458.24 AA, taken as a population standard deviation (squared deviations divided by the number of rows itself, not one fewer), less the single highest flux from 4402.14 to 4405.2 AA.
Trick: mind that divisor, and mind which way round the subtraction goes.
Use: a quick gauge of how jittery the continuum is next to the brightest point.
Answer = -11.6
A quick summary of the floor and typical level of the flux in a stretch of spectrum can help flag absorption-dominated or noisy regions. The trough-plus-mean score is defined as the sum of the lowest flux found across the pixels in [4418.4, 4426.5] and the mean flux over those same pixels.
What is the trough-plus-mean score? 22.6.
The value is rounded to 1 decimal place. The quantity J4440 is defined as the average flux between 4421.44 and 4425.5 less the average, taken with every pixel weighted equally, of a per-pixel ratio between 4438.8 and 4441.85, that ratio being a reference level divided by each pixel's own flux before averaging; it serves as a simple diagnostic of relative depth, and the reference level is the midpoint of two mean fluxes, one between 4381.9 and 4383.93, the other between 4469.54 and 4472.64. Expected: 10.5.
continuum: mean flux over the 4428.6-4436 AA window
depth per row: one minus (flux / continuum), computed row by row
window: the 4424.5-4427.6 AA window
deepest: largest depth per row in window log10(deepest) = -1.2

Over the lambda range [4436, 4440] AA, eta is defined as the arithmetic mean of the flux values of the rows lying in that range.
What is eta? 12.3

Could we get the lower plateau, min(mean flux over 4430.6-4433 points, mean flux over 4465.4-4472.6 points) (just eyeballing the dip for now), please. 11.8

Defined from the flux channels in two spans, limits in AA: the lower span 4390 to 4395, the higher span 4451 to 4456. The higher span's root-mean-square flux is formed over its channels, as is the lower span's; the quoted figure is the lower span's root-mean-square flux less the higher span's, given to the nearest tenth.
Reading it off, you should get -0.3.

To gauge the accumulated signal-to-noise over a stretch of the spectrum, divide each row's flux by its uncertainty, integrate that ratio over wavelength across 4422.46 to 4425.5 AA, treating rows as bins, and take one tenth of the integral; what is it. 9.6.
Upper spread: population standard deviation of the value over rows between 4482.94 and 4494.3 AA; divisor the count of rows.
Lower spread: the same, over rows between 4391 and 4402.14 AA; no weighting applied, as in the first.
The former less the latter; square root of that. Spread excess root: 0.45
